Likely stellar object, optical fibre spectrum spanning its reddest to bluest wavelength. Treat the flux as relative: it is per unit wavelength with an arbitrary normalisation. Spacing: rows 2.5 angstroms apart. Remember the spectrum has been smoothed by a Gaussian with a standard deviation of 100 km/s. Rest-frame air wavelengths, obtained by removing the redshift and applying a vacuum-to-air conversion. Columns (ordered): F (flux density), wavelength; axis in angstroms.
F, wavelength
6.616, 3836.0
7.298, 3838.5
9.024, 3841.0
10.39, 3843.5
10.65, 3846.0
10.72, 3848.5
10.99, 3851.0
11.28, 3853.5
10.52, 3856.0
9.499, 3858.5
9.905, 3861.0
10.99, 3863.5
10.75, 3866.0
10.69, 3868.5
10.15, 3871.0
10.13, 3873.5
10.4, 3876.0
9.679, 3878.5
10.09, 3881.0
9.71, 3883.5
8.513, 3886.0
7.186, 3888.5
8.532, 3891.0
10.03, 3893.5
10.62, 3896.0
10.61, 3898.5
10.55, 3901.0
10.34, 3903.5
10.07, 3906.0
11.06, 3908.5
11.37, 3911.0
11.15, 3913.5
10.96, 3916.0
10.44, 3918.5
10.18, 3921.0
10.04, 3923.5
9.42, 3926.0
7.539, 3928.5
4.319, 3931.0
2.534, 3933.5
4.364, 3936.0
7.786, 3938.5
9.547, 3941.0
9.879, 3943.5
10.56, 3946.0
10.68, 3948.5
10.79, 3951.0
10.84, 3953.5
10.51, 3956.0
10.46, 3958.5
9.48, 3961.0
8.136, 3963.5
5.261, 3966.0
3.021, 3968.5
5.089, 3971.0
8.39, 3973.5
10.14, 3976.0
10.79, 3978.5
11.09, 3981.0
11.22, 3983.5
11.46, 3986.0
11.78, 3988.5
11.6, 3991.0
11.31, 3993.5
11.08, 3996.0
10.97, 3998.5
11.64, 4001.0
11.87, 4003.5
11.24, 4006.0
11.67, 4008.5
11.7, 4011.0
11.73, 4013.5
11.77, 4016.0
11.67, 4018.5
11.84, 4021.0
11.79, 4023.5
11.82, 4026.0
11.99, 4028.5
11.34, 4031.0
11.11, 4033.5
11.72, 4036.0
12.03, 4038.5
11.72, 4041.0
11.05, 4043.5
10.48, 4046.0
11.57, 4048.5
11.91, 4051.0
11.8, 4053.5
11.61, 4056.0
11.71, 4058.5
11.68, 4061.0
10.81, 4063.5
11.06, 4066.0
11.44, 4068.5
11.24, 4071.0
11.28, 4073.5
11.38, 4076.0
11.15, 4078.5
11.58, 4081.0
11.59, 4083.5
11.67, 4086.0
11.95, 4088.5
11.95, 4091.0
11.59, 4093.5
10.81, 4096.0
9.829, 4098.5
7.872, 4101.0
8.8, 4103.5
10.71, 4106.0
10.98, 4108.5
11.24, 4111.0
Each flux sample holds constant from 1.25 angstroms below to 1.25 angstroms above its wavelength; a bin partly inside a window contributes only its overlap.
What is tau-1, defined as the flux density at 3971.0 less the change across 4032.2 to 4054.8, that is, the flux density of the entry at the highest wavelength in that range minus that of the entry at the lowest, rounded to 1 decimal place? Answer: 4.4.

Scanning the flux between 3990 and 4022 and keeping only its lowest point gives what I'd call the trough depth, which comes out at 10.97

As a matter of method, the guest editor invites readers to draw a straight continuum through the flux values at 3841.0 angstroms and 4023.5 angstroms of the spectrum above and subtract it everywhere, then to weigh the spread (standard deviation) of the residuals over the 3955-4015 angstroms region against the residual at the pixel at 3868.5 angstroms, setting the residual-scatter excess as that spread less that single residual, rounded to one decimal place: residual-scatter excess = 1.0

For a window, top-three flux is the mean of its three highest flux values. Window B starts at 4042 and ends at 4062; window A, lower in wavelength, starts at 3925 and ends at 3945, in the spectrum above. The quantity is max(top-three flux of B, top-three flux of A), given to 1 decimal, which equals 11.8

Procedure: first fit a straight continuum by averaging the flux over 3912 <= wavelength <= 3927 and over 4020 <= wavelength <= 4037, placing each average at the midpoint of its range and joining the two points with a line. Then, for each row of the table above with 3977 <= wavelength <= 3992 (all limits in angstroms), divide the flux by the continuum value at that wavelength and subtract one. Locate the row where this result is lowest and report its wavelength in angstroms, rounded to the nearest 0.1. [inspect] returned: 3978.5 angstroms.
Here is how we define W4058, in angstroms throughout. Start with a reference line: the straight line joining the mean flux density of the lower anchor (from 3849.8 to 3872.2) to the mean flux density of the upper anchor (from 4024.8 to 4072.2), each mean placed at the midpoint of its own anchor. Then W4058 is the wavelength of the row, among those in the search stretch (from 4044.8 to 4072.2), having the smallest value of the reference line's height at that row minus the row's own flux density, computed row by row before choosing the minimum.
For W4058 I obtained 4051.0 angstroms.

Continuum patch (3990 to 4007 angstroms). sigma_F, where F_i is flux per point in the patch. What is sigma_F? 0.3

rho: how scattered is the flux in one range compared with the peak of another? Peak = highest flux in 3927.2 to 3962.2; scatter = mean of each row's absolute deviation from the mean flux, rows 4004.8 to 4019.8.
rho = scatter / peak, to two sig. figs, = 0.012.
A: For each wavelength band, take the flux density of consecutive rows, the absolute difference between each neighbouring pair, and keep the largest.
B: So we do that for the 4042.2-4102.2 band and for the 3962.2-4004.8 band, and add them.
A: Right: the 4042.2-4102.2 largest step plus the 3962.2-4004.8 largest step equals 5.3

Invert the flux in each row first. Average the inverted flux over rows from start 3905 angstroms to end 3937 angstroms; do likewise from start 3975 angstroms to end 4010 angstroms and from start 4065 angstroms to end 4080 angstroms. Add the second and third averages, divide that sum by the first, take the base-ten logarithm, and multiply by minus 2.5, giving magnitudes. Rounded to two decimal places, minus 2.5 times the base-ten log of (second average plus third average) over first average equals -0.24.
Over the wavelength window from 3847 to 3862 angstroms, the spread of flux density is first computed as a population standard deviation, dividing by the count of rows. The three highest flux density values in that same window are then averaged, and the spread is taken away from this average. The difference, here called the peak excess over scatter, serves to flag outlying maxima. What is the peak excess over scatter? 10.4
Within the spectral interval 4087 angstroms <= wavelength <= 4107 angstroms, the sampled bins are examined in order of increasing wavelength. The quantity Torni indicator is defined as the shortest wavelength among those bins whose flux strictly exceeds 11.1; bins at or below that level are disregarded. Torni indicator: 4088.5 angstroms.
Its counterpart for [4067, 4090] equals 4068.5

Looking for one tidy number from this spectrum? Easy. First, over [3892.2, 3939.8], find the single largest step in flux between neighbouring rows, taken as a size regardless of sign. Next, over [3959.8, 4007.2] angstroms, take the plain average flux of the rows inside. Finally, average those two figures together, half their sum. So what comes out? 6.6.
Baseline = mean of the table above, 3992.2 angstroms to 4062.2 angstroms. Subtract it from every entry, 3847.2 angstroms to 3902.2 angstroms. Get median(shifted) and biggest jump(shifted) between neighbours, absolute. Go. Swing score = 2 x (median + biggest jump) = 0.4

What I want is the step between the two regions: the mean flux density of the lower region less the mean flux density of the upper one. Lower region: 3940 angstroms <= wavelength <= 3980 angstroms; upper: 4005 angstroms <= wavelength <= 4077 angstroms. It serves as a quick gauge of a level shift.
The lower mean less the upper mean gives -2.5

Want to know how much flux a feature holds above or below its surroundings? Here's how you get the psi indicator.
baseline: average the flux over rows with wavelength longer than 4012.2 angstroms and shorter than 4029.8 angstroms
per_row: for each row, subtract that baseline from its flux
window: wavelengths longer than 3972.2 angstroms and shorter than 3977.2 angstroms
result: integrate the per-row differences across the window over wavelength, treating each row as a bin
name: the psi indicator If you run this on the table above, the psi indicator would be -13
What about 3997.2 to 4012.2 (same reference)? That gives -4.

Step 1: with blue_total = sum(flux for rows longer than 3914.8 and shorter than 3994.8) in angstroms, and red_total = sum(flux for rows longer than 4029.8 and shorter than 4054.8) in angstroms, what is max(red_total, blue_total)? 290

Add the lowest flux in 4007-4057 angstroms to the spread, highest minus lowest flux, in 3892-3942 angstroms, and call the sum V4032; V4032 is 19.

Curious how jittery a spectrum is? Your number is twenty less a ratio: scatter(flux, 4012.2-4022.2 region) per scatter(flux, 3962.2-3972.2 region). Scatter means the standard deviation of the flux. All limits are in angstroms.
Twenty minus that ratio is 20.0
